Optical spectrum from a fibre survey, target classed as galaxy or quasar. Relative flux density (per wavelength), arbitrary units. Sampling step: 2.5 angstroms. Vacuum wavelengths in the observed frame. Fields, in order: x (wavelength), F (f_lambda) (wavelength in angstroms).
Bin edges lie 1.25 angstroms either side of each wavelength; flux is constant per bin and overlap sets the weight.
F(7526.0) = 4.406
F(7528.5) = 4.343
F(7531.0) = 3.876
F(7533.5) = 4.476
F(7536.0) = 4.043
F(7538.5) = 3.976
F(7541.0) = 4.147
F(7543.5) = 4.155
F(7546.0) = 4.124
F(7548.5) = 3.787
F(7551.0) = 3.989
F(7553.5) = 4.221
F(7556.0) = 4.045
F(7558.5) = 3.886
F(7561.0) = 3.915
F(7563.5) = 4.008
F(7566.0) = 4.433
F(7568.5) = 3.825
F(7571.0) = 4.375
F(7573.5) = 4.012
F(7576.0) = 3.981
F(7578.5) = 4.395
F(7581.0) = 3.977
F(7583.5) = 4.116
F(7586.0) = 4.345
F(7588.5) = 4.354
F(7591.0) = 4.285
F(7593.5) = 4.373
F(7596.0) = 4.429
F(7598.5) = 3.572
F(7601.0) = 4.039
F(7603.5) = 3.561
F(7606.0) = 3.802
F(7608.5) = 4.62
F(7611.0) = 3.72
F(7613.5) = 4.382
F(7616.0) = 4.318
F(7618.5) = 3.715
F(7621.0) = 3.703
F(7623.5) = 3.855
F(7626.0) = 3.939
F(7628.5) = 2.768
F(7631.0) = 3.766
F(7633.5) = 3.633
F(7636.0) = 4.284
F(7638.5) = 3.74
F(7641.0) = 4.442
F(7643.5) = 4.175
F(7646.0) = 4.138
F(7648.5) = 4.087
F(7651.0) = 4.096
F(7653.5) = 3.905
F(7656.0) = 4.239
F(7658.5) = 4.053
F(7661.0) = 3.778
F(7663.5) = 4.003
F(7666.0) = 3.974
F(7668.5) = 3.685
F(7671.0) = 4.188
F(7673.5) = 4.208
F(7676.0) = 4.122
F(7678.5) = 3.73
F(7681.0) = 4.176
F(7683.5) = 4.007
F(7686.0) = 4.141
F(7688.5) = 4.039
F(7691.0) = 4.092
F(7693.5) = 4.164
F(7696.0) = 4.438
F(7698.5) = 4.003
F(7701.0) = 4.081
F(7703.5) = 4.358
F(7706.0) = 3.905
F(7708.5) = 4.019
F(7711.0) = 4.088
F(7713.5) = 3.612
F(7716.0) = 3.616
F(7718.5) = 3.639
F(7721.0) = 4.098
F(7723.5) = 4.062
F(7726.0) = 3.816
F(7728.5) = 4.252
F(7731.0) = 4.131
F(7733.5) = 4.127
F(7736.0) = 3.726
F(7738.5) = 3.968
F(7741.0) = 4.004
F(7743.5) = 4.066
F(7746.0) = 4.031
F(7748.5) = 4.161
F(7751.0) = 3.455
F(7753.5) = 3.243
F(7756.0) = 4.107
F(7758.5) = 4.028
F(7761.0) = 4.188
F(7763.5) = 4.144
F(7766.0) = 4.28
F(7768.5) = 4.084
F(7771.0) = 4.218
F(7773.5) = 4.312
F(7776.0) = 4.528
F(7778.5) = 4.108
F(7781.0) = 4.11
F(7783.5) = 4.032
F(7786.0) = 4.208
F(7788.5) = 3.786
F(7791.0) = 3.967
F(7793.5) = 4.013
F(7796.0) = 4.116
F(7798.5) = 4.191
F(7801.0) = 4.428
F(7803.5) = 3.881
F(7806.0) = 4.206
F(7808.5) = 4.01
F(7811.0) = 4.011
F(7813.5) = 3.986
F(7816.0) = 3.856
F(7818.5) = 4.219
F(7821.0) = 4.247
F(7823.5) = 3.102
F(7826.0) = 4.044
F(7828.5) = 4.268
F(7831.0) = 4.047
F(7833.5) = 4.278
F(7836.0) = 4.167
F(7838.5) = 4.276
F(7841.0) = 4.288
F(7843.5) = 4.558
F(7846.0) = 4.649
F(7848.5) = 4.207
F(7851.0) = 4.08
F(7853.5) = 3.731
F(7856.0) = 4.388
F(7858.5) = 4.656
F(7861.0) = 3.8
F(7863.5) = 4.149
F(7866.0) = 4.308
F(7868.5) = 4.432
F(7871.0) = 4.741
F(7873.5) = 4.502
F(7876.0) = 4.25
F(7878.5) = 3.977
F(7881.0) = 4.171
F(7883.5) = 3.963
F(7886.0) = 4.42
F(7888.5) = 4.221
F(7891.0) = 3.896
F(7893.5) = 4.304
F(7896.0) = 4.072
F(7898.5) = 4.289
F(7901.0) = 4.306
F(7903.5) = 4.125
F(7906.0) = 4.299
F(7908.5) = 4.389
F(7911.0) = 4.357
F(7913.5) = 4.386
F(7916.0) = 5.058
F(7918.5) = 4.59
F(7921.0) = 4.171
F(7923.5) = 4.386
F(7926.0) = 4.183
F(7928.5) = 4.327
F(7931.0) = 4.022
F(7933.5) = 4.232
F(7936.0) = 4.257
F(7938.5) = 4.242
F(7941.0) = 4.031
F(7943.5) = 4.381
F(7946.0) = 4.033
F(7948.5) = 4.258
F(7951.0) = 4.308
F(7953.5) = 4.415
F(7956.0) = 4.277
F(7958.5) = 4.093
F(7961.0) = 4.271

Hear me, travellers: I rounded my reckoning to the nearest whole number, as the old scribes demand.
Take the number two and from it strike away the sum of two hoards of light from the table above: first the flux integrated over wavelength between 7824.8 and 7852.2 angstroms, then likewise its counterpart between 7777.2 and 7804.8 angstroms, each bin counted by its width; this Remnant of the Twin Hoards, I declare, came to -227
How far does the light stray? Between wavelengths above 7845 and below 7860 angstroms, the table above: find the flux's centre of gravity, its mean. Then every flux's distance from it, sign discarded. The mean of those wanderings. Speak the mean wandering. 0.279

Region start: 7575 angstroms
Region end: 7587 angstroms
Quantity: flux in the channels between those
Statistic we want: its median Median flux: 4.12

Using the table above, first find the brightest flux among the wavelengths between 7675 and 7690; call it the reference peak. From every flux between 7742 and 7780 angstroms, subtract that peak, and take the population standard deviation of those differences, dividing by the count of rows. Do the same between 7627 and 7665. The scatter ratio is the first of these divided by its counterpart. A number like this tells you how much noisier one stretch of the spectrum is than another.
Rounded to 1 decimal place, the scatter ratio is 0.8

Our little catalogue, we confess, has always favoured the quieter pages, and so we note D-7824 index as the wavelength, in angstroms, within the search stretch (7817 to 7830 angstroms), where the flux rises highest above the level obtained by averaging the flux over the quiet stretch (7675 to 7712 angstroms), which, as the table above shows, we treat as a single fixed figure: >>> 7828.5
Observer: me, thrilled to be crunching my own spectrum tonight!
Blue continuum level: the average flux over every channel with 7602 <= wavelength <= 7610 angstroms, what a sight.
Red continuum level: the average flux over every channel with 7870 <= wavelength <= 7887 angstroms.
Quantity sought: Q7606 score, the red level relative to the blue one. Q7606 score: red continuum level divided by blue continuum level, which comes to 1.07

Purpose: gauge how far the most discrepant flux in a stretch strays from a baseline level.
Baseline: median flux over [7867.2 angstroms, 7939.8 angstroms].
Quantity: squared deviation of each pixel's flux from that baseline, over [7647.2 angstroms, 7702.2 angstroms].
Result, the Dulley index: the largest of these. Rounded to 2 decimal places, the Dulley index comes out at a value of 0.36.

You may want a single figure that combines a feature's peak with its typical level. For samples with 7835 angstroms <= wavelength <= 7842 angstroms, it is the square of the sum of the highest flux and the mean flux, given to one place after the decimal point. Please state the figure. 72.8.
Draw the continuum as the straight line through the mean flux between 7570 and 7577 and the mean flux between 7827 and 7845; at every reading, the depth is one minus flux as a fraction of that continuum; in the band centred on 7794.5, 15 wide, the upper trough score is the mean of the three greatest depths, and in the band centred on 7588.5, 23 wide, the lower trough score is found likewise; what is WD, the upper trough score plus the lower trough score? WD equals 0.134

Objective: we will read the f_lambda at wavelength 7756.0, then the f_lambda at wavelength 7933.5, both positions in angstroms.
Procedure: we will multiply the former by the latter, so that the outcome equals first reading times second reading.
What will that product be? 17.4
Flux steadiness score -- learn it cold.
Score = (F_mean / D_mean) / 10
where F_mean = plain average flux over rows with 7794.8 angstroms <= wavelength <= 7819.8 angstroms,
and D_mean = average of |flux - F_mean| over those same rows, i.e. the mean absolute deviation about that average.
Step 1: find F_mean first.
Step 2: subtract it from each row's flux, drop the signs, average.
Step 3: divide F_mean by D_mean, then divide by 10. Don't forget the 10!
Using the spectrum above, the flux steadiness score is 2.9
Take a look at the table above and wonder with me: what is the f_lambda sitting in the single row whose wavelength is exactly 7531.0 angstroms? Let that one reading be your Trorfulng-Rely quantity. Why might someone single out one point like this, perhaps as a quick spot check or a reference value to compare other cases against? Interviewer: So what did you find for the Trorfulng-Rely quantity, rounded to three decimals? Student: 3.876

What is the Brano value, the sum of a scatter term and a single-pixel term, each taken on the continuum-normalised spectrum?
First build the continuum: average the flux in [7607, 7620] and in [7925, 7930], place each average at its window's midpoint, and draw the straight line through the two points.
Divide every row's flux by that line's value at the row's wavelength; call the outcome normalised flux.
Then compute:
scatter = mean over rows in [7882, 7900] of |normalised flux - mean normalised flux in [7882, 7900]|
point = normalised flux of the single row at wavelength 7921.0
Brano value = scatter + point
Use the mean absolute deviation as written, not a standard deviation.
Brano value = 1.02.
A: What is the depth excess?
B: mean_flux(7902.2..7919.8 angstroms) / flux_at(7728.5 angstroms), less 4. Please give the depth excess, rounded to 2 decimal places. -2.95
